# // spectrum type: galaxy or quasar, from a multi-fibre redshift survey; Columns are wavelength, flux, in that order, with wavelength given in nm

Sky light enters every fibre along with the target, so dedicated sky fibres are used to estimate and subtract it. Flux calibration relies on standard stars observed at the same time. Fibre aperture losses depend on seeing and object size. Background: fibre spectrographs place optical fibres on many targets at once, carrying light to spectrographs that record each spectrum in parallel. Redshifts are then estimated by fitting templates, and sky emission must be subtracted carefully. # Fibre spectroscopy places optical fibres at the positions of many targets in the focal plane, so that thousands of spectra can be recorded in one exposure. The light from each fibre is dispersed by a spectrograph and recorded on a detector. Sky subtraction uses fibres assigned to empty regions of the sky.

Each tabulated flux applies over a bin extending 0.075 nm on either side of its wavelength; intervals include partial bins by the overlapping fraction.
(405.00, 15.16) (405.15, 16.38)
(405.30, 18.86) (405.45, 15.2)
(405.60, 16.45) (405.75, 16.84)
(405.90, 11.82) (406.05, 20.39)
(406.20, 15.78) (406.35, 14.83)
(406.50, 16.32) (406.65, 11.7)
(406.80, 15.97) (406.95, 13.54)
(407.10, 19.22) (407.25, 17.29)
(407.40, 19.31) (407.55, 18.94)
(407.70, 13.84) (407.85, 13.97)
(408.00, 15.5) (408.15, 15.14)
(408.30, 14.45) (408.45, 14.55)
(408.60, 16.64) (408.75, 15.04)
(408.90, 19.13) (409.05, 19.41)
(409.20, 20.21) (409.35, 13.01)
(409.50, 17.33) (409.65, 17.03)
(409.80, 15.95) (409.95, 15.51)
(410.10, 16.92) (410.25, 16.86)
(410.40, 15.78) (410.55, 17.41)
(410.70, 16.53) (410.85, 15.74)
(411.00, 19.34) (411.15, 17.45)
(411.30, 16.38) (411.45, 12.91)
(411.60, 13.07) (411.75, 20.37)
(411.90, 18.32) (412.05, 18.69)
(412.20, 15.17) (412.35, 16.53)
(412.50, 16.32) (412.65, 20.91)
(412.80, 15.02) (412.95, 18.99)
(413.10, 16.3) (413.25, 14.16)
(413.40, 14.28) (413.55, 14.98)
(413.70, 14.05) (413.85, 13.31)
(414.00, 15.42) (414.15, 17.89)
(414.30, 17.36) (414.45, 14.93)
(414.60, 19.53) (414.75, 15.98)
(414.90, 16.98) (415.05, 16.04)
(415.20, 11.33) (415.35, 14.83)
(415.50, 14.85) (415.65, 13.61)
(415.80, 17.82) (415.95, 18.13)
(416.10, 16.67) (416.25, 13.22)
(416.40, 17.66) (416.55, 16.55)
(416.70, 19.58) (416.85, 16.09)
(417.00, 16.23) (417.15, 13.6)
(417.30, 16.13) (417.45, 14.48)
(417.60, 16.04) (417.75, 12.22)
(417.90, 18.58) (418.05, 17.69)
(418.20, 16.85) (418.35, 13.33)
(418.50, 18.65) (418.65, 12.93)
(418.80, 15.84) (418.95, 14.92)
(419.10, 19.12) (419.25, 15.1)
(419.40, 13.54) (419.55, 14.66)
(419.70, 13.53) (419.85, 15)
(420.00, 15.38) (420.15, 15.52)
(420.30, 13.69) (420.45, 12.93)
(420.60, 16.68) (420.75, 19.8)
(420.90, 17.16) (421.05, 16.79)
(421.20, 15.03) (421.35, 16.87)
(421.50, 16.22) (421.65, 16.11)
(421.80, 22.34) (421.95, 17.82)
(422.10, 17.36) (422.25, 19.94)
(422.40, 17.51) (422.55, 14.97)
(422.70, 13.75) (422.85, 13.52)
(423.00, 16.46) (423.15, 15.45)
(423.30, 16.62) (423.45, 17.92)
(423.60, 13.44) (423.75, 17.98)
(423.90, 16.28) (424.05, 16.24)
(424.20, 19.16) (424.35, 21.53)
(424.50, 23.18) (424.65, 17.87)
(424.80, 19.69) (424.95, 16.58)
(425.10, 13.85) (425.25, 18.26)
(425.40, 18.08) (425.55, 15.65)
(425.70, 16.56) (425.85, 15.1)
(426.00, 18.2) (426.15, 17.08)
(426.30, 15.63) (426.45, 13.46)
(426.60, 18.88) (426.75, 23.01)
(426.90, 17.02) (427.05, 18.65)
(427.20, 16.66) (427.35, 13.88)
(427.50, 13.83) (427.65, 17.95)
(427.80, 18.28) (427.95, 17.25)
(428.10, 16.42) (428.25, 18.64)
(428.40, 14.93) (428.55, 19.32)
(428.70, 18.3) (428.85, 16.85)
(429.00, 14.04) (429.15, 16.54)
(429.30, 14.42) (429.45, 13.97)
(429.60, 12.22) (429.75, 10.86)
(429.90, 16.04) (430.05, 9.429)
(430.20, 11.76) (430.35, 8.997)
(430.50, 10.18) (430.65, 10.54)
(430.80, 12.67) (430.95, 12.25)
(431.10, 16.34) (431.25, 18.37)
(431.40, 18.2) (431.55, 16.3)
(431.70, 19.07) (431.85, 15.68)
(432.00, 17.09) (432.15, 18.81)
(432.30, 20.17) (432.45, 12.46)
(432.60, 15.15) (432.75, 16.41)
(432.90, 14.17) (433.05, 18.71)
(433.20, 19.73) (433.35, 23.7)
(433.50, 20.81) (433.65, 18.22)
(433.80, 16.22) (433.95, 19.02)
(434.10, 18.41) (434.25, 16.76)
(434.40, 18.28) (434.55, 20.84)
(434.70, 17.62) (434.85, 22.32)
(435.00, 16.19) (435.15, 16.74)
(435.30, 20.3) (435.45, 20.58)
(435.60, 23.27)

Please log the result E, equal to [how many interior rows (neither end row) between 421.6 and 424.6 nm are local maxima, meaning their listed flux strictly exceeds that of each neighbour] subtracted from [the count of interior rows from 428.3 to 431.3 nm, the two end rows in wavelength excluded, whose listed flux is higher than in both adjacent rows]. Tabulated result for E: 0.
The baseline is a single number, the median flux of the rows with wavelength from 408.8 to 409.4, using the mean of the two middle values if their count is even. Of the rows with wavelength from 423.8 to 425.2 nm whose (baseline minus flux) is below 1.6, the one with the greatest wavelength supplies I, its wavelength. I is 424.80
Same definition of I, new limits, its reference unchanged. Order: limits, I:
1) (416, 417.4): 416.70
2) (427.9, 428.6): 428.55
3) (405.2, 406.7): 406.05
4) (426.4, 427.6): 427.05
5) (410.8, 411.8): 411.75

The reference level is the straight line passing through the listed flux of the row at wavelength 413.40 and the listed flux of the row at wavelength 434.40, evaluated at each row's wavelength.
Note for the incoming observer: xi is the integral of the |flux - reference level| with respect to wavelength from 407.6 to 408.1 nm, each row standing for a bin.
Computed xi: 0.74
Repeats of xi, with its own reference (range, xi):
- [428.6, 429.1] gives 0.78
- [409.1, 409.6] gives 1.89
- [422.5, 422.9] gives 0.80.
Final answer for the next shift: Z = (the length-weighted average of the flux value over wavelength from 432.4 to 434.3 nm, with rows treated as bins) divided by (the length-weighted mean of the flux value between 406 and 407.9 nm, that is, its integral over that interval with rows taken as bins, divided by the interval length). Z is 1.10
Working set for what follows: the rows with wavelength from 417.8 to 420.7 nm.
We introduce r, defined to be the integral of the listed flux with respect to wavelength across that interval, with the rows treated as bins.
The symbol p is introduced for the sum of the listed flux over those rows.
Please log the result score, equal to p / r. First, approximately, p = 294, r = 45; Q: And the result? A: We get 6.55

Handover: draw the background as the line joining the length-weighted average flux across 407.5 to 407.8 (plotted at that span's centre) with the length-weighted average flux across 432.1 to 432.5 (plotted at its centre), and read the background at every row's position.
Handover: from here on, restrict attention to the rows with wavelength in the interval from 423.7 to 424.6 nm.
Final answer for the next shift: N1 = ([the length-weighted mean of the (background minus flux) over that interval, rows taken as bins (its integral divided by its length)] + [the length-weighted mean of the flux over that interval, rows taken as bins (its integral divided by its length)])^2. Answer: 285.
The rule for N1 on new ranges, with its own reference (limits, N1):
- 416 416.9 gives 271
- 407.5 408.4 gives 256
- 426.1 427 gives 290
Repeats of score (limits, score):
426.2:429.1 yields 6.55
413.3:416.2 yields 6.57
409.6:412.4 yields 6.79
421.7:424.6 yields 6.55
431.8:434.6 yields 6.79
